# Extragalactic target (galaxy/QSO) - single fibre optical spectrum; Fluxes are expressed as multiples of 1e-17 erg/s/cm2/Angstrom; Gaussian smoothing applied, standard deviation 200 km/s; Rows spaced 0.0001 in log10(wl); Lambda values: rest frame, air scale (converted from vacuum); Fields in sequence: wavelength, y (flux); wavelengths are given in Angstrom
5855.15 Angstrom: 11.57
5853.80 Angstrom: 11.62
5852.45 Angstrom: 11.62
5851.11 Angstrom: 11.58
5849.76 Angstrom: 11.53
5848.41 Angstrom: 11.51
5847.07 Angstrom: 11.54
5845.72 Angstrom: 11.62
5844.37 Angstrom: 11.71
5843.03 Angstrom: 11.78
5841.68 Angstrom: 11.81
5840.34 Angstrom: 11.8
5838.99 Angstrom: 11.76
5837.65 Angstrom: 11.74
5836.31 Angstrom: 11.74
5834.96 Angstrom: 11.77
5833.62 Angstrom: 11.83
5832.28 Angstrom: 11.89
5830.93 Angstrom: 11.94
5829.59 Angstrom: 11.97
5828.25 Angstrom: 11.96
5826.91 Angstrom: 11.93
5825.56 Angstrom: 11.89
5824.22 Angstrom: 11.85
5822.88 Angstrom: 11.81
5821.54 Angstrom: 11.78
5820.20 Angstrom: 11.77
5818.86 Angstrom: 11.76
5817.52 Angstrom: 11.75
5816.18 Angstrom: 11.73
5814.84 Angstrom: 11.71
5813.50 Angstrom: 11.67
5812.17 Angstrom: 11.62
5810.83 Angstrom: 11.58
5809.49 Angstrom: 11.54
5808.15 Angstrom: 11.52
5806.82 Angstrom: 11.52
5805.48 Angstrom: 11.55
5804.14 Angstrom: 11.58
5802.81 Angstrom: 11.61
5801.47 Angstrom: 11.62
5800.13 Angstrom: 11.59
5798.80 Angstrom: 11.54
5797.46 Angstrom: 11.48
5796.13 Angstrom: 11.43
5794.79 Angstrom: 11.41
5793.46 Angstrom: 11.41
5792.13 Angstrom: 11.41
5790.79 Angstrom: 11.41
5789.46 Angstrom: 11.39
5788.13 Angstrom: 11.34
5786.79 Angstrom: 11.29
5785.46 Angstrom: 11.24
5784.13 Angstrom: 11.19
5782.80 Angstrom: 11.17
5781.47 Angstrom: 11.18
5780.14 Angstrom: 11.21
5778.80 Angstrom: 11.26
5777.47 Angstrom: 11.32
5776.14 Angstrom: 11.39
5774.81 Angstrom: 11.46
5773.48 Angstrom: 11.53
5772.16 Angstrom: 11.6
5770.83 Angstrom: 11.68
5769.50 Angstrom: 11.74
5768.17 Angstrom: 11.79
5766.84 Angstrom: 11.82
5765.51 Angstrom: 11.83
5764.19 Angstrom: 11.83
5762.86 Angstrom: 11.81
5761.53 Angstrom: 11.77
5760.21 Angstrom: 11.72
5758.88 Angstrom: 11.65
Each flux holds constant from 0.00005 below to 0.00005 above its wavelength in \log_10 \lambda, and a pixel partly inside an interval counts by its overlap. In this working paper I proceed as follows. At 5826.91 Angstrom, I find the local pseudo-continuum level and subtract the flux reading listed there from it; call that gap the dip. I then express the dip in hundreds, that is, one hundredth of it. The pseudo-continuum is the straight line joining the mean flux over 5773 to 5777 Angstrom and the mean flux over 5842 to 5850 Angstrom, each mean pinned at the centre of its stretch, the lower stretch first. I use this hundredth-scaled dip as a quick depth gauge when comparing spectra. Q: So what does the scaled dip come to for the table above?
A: -0.004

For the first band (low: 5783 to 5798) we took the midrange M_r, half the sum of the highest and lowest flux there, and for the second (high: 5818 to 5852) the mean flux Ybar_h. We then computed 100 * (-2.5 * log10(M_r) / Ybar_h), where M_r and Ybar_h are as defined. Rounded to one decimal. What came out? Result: -22.4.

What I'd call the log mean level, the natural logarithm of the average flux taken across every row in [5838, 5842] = 2.47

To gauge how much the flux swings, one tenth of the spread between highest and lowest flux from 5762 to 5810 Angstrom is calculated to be 0.066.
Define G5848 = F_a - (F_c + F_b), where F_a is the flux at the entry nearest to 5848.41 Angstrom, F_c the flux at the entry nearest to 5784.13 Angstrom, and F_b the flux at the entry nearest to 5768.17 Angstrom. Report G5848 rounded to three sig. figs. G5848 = -11.5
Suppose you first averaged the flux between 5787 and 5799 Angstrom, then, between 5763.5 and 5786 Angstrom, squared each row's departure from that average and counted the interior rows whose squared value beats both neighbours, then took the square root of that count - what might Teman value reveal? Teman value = 1.0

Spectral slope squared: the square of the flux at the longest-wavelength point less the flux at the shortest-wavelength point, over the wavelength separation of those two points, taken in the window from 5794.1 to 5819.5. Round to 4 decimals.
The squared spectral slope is 0.0002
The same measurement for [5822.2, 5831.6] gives 0.0003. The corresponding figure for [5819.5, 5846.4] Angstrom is 0.0000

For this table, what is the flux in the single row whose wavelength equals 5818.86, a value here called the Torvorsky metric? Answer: 11.76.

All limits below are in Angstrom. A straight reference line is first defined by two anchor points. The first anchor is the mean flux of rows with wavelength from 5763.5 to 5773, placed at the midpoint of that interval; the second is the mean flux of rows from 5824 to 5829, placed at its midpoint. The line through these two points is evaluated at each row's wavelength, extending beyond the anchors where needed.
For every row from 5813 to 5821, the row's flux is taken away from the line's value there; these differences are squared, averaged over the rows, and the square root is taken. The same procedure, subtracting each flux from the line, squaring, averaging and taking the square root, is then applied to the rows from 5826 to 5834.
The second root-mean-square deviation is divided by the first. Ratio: 0.34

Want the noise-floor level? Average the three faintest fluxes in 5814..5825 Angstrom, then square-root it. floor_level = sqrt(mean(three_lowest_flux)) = 3.42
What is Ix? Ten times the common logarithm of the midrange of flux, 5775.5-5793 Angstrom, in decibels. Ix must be 10.5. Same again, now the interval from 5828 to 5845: 10.7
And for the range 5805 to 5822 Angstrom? 10.7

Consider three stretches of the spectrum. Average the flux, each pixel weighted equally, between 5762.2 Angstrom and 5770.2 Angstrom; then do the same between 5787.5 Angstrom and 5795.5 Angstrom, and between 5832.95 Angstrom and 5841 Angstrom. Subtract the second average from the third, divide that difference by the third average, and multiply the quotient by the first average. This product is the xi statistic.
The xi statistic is 0.4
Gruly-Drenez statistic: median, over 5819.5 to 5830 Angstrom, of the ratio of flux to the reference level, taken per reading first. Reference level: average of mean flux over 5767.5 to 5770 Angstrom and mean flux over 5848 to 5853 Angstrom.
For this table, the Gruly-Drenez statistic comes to 1.02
